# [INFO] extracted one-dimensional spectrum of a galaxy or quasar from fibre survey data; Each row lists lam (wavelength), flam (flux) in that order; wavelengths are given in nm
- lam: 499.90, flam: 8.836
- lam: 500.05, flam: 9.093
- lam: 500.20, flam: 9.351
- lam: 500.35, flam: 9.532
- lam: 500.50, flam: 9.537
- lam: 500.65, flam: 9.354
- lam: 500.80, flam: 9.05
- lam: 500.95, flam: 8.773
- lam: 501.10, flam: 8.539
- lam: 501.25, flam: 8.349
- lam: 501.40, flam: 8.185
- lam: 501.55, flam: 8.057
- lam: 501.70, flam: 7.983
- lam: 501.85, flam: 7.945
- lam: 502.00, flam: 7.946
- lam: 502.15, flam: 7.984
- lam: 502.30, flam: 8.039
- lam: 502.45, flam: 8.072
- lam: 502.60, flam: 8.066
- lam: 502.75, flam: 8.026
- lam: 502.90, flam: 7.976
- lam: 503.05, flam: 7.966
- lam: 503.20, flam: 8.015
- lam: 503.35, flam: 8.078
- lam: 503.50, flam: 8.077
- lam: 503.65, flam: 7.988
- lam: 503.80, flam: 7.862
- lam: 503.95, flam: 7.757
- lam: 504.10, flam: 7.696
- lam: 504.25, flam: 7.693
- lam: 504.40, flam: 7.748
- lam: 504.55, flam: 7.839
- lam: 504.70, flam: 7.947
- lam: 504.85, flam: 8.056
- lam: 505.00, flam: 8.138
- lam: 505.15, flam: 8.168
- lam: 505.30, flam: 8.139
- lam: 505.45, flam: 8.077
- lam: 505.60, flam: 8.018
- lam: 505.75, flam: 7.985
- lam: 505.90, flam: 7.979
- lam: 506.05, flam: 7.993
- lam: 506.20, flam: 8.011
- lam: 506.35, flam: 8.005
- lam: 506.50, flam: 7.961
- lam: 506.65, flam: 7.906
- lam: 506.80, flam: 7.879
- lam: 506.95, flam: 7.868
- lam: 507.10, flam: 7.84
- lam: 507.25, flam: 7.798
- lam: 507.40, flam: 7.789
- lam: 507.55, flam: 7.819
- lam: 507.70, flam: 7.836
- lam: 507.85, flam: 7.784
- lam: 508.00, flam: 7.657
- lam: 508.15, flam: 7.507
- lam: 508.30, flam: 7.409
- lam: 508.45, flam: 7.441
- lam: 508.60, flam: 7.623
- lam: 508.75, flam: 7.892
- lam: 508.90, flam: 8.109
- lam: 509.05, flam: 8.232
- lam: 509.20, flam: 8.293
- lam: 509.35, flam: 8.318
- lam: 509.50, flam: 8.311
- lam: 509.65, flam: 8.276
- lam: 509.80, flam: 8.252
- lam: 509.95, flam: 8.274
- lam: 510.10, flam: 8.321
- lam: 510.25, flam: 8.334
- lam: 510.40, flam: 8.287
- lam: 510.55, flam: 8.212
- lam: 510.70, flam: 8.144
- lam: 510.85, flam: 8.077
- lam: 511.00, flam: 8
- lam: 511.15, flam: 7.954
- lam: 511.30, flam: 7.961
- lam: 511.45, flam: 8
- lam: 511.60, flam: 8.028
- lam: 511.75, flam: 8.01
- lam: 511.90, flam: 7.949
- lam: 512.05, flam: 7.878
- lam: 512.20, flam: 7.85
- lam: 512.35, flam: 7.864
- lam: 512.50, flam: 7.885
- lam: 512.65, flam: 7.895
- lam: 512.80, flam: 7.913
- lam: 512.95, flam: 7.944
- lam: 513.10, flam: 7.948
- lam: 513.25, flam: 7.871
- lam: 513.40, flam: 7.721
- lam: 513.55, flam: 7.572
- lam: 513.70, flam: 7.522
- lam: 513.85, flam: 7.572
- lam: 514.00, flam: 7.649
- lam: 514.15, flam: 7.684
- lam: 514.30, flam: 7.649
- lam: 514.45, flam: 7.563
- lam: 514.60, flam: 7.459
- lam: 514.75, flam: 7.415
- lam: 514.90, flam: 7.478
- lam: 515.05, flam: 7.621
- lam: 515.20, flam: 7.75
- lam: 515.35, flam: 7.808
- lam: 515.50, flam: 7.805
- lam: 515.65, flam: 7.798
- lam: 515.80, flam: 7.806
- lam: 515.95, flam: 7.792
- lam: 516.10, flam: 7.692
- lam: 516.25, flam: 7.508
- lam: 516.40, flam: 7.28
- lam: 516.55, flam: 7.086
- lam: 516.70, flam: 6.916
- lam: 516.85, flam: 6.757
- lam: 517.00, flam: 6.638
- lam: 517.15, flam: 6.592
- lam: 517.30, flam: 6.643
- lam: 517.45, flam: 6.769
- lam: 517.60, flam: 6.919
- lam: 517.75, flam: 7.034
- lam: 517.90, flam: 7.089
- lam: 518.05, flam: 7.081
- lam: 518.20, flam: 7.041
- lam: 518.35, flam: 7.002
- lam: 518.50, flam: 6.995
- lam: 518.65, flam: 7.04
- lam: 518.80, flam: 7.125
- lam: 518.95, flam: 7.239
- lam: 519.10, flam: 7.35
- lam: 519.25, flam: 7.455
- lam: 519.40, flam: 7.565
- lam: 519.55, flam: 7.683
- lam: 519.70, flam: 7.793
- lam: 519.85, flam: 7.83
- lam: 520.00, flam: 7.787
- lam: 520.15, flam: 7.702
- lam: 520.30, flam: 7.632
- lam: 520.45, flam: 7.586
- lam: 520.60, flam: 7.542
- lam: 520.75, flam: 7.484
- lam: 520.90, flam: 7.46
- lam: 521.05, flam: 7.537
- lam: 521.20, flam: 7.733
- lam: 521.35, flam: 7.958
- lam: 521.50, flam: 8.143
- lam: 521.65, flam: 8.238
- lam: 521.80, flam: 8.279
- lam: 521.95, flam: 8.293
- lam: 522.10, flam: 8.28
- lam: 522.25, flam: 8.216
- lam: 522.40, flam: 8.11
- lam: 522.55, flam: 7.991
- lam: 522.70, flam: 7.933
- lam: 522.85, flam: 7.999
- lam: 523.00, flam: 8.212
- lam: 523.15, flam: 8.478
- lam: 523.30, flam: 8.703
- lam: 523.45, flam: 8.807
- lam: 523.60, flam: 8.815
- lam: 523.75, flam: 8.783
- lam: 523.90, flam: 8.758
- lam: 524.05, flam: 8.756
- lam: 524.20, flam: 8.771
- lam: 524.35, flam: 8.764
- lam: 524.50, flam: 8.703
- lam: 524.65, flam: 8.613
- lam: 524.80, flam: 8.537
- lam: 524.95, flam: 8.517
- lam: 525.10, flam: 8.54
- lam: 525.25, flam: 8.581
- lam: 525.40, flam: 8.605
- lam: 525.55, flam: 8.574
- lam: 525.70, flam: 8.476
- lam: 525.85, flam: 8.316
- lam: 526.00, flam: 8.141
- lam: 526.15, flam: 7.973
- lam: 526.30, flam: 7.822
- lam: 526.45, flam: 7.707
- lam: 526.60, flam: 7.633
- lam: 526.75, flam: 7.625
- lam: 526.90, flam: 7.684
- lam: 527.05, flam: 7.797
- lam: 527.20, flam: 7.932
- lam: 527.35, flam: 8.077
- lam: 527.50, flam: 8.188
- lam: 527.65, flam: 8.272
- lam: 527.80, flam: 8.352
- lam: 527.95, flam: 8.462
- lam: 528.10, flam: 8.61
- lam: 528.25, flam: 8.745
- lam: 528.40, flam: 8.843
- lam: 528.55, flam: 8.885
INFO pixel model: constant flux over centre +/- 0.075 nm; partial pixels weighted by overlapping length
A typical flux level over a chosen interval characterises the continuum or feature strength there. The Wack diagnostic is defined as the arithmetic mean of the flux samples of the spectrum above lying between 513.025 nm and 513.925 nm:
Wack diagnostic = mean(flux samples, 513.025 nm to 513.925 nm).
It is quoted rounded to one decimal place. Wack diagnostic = 7.7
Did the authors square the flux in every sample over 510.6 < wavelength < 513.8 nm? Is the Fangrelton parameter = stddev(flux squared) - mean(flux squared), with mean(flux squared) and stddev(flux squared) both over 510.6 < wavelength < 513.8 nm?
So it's -60.2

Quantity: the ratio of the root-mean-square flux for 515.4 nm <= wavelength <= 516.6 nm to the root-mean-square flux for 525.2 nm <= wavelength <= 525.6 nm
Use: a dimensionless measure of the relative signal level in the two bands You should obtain 0.89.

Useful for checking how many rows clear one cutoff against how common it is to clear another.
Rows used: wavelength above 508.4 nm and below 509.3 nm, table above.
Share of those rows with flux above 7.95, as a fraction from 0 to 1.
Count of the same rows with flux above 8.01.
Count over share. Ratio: 6.0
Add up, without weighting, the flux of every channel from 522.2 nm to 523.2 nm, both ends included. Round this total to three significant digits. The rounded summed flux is 56.9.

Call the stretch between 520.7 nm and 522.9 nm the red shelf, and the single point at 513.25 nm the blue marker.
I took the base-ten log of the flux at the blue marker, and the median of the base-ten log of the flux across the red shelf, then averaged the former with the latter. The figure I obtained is 0.900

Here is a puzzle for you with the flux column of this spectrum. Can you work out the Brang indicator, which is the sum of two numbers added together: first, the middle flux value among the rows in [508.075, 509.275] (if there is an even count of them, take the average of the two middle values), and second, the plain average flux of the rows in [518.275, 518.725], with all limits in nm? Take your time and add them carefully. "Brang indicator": 14.8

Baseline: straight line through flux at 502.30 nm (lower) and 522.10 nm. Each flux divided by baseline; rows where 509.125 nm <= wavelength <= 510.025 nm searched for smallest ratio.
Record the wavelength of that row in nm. 509.80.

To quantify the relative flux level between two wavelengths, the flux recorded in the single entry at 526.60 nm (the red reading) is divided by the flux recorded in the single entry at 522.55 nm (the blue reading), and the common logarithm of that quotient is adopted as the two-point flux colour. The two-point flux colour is -0.020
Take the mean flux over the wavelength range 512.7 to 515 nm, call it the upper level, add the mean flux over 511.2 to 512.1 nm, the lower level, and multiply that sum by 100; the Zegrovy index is 1564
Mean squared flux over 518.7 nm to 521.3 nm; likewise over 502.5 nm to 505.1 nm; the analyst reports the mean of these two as 60.1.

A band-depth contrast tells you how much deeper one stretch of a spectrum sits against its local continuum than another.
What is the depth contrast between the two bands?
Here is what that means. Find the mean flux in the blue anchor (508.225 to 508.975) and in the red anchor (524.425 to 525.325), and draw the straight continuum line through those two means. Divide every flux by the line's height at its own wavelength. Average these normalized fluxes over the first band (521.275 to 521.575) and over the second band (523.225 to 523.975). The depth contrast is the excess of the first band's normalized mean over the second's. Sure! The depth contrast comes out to -0.07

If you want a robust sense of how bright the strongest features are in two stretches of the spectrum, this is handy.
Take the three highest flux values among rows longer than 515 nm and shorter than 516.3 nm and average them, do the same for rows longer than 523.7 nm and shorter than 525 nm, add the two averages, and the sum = 16.58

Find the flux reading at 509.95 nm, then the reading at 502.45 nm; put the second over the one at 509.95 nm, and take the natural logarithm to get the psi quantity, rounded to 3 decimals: -0.025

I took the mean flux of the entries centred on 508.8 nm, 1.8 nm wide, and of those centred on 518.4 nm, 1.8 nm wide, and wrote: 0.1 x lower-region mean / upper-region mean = 0.111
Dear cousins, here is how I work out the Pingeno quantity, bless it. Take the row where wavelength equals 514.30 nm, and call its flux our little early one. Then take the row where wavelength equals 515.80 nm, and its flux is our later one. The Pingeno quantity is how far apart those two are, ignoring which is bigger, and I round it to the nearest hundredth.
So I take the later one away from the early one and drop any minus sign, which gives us 0.16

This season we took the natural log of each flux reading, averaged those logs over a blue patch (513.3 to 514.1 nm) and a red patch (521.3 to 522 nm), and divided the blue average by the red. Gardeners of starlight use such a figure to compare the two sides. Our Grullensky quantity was 0.97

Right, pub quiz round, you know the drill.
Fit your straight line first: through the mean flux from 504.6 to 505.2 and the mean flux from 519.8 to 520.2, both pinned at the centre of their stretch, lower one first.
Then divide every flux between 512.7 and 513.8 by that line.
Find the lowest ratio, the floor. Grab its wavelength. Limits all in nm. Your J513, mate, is 513.70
